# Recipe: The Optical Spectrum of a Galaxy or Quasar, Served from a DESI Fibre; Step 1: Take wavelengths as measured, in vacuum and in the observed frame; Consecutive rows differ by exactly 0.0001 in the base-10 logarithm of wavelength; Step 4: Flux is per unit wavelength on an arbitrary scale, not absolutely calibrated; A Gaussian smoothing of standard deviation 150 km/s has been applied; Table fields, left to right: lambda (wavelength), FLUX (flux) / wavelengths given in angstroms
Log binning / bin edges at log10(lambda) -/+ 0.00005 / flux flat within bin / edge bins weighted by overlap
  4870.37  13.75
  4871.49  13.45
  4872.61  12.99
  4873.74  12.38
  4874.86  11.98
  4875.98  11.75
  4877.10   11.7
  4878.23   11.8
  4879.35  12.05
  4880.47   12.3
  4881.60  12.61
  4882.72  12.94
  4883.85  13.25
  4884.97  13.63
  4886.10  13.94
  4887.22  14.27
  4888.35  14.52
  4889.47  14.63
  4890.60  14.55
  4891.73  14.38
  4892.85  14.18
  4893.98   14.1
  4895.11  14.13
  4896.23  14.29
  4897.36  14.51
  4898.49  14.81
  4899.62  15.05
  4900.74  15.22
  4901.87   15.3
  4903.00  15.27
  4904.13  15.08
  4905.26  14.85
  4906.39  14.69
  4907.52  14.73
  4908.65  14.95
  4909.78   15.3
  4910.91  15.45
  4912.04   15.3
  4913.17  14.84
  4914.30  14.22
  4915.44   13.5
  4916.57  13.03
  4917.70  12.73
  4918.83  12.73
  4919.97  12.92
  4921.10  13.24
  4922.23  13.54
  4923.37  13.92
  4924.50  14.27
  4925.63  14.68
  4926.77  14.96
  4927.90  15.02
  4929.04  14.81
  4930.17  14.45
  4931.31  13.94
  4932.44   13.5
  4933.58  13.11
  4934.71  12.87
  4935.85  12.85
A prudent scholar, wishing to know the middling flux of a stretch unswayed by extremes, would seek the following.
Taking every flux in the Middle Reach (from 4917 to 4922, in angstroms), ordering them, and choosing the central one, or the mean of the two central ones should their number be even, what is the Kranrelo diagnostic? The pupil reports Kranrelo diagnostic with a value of 12.8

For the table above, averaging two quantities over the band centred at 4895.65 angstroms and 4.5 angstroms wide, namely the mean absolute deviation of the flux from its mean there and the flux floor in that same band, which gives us 7.1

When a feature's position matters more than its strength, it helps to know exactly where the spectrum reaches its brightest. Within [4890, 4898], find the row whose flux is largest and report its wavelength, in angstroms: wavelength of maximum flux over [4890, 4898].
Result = 4890.60 angstroms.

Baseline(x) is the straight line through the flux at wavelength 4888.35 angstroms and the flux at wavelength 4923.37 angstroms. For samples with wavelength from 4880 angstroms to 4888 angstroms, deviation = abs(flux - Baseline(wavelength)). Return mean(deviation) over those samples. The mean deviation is 1.3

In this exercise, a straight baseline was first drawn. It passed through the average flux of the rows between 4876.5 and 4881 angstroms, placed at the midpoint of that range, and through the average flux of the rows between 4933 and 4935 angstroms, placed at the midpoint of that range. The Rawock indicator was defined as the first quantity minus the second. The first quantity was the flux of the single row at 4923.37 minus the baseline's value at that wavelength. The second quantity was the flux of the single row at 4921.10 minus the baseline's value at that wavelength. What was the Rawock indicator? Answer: 0.64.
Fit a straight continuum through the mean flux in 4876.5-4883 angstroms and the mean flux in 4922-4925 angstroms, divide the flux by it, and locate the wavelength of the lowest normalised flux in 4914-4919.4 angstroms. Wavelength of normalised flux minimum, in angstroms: 4918.83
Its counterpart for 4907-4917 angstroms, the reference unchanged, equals 4916.57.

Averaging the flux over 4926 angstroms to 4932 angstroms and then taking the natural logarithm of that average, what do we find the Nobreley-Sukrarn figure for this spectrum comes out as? 2.68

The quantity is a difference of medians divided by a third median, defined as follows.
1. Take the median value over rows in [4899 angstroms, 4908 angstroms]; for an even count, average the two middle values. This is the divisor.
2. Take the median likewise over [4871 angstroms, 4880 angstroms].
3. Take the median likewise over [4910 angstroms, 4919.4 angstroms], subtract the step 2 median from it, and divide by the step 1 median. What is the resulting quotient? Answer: 0.12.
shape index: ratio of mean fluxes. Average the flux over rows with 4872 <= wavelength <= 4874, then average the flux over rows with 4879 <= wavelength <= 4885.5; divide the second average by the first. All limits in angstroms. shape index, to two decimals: 1.01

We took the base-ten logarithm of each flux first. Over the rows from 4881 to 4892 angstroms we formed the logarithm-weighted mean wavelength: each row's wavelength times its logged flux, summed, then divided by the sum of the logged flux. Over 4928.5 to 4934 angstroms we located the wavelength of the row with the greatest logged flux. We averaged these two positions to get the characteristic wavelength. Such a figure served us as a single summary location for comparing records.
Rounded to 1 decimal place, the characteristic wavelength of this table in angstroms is 4907.9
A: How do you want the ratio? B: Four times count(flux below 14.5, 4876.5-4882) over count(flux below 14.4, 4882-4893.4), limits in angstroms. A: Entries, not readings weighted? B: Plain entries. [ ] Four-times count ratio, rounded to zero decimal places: 3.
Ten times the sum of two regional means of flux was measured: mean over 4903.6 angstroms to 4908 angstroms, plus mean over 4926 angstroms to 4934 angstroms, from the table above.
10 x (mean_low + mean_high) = 291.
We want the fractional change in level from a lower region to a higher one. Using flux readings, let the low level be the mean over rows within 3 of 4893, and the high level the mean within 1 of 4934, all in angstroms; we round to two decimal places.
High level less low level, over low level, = -0.09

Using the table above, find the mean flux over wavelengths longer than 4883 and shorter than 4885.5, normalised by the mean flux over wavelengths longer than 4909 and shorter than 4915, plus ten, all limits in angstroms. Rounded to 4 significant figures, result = 10.89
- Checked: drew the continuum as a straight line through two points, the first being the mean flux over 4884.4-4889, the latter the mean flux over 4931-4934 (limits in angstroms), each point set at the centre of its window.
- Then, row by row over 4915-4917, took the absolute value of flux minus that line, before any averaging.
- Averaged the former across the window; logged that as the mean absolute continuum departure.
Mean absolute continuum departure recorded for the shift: 0.46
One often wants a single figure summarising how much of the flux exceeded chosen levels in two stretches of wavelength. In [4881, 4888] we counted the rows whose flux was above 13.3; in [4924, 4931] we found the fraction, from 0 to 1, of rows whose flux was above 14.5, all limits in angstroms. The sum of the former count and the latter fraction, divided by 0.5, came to 7.3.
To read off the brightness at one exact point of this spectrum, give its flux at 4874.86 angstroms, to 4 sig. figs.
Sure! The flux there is 11.98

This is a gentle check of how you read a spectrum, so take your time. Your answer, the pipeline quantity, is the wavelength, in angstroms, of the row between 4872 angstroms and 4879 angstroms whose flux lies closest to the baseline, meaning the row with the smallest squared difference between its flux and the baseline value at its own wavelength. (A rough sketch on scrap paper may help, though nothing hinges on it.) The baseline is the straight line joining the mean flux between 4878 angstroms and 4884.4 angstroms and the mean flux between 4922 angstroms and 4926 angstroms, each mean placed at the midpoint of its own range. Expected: 4873.74 angstroms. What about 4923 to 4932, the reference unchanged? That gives 4930.17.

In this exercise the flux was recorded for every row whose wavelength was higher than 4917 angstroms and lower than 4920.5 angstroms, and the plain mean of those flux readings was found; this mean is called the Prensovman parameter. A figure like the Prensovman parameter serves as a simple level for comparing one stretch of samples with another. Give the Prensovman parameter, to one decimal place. 12.8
